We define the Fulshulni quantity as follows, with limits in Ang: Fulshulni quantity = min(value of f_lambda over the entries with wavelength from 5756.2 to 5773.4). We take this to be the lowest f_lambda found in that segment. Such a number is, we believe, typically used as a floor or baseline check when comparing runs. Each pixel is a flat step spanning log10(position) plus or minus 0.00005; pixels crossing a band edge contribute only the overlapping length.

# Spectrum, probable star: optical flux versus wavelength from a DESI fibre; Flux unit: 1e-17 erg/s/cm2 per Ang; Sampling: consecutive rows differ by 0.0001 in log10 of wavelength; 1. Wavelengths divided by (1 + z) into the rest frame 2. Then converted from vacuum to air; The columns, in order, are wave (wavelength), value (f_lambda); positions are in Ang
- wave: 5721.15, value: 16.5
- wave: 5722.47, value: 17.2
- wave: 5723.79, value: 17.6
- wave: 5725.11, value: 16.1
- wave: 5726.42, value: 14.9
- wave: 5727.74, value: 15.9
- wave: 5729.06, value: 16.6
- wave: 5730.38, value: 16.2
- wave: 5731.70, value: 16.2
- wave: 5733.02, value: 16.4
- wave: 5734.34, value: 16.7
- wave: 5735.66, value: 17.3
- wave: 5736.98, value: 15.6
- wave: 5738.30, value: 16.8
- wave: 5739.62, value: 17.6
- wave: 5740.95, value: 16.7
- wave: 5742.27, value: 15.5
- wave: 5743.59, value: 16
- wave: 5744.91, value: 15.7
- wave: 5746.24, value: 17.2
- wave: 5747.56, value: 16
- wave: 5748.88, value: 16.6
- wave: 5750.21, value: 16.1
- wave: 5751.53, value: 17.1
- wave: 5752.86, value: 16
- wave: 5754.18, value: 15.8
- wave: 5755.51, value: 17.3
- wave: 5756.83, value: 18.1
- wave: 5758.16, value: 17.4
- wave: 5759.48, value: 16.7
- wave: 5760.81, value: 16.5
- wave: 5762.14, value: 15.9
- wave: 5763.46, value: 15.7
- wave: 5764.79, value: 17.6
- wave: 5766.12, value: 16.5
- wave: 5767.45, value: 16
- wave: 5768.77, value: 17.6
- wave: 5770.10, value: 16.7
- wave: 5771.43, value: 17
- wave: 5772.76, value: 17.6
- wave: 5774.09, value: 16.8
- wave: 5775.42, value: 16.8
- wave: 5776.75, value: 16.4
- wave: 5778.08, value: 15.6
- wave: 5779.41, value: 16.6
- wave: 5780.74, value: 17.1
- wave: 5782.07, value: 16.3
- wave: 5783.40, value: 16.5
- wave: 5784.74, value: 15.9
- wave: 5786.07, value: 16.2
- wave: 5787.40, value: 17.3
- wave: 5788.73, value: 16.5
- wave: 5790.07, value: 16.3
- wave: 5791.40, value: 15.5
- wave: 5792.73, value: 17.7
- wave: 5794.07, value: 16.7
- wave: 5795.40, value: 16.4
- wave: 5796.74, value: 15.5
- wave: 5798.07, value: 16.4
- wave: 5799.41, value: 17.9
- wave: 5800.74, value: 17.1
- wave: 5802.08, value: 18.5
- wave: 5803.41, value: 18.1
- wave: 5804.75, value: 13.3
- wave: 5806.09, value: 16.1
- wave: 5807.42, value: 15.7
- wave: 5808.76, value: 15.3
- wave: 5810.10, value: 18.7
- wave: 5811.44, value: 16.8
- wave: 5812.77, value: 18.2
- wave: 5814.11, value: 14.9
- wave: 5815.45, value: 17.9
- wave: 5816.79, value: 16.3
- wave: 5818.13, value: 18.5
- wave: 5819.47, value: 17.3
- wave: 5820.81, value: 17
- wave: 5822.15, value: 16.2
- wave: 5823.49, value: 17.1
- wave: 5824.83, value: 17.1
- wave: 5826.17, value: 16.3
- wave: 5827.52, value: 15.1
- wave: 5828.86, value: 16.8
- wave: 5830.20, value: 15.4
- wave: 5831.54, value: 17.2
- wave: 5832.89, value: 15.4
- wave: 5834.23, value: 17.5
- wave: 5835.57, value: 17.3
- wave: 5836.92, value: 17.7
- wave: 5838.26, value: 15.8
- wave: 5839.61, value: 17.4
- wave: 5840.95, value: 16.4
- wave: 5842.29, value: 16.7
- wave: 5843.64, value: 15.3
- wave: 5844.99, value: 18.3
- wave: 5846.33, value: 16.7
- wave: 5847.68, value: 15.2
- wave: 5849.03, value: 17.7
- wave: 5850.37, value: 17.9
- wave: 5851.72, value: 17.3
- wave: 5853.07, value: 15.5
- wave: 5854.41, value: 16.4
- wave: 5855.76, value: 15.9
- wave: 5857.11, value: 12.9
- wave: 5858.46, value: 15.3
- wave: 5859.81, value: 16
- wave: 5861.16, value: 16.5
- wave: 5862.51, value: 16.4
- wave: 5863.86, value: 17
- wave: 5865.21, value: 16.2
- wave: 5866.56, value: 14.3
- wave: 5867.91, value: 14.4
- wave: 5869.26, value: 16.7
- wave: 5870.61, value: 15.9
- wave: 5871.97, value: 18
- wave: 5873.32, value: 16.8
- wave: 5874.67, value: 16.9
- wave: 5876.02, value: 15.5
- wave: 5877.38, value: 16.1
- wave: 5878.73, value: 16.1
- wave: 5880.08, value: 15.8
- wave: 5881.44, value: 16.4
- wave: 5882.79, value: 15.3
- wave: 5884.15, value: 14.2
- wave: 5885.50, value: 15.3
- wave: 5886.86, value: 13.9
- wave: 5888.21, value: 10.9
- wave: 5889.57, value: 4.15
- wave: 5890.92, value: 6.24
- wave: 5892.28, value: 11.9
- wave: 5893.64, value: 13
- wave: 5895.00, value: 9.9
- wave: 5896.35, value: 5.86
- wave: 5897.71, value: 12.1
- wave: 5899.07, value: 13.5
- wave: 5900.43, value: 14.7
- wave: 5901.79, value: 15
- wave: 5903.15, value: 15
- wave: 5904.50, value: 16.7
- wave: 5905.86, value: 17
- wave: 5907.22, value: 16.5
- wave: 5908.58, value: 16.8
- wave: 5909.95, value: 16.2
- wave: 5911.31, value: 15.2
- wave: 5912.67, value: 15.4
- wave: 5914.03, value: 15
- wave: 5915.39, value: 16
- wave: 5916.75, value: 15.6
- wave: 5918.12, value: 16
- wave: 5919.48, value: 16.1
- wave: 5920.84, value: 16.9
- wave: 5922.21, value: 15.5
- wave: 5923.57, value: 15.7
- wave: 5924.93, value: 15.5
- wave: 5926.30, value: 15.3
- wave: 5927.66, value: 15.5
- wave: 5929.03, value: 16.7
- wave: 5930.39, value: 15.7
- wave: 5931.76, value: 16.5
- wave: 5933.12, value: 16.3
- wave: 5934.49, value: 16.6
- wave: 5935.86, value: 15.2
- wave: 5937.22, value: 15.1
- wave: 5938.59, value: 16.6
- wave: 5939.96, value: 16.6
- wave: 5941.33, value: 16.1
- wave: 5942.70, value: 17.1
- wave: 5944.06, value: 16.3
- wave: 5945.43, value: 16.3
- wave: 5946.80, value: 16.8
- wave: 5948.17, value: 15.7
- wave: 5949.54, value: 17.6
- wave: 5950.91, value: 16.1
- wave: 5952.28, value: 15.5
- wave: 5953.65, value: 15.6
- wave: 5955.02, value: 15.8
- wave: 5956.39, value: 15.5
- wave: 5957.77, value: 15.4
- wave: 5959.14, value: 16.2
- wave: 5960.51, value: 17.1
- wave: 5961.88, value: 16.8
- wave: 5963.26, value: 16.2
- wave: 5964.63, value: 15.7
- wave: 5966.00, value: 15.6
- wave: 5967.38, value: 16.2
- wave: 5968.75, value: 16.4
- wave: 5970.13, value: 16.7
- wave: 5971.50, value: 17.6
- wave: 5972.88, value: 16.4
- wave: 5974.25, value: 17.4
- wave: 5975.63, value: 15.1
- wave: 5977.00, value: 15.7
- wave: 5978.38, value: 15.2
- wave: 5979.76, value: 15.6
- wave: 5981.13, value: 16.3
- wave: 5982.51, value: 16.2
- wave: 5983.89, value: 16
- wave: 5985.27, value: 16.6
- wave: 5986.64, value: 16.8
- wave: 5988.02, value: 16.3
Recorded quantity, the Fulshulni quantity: 15.7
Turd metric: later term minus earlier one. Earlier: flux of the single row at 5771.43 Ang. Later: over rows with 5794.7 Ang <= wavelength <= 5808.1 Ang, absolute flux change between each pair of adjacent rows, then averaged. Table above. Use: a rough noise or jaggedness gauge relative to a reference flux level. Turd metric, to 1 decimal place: -15.5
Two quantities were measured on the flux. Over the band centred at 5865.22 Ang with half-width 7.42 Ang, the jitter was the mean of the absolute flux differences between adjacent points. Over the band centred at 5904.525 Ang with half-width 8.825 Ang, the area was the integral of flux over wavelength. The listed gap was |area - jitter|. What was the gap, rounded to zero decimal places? 257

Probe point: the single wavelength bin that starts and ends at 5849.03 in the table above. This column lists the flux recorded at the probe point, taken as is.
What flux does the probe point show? 17.7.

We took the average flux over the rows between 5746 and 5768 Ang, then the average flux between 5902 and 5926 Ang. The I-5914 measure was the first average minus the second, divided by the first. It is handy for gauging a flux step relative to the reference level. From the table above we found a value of 0.04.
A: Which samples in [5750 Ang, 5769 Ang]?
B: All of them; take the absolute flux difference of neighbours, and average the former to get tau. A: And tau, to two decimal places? 0.86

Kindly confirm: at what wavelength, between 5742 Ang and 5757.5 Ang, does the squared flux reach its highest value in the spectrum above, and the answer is 5756.83 Ang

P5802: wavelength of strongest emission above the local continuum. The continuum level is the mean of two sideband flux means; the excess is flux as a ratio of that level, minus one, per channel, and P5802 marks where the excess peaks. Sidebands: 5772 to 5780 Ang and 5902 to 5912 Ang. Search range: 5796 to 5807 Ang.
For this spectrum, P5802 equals 5802.08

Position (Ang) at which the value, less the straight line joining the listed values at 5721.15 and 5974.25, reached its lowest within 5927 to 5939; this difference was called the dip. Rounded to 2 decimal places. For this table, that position 5937.22 Ang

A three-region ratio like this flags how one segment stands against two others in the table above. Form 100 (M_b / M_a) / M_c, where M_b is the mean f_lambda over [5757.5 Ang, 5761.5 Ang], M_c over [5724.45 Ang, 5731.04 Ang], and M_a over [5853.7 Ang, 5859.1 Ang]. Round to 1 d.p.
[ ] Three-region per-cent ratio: 7.0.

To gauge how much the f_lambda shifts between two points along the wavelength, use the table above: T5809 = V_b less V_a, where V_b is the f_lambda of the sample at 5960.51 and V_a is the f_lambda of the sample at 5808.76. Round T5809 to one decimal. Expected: 1.8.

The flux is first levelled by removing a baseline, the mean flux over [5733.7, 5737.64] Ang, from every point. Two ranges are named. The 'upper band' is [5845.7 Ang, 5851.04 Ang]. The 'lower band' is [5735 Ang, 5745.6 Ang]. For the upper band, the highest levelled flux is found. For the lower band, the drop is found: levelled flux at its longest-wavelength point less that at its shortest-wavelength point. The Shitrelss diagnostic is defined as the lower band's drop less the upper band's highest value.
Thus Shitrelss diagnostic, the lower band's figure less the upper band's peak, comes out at -3.0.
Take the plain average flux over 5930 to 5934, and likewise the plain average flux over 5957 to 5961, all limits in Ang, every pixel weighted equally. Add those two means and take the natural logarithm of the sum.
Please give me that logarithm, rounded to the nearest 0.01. 3.48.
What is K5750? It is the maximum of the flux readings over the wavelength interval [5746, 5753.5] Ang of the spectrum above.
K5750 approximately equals 17.2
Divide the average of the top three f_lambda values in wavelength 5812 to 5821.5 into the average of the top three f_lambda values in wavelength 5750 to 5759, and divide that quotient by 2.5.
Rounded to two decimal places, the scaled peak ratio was 0.39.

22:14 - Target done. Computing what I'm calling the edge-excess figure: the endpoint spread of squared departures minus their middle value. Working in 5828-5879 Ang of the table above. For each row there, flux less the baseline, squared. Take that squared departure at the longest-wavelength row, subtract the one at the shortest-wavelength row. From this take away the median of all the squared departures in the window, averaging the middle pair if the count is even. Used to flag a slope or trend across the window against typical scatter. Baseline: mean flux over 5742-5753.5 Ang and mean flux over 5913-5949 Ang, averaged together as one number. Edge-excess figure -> -1.0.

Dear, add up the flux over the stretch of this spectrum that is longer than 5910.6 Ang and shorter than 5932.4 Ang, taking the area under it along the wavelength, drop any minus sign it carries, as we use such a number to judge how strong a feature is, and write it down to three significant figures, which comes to 344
